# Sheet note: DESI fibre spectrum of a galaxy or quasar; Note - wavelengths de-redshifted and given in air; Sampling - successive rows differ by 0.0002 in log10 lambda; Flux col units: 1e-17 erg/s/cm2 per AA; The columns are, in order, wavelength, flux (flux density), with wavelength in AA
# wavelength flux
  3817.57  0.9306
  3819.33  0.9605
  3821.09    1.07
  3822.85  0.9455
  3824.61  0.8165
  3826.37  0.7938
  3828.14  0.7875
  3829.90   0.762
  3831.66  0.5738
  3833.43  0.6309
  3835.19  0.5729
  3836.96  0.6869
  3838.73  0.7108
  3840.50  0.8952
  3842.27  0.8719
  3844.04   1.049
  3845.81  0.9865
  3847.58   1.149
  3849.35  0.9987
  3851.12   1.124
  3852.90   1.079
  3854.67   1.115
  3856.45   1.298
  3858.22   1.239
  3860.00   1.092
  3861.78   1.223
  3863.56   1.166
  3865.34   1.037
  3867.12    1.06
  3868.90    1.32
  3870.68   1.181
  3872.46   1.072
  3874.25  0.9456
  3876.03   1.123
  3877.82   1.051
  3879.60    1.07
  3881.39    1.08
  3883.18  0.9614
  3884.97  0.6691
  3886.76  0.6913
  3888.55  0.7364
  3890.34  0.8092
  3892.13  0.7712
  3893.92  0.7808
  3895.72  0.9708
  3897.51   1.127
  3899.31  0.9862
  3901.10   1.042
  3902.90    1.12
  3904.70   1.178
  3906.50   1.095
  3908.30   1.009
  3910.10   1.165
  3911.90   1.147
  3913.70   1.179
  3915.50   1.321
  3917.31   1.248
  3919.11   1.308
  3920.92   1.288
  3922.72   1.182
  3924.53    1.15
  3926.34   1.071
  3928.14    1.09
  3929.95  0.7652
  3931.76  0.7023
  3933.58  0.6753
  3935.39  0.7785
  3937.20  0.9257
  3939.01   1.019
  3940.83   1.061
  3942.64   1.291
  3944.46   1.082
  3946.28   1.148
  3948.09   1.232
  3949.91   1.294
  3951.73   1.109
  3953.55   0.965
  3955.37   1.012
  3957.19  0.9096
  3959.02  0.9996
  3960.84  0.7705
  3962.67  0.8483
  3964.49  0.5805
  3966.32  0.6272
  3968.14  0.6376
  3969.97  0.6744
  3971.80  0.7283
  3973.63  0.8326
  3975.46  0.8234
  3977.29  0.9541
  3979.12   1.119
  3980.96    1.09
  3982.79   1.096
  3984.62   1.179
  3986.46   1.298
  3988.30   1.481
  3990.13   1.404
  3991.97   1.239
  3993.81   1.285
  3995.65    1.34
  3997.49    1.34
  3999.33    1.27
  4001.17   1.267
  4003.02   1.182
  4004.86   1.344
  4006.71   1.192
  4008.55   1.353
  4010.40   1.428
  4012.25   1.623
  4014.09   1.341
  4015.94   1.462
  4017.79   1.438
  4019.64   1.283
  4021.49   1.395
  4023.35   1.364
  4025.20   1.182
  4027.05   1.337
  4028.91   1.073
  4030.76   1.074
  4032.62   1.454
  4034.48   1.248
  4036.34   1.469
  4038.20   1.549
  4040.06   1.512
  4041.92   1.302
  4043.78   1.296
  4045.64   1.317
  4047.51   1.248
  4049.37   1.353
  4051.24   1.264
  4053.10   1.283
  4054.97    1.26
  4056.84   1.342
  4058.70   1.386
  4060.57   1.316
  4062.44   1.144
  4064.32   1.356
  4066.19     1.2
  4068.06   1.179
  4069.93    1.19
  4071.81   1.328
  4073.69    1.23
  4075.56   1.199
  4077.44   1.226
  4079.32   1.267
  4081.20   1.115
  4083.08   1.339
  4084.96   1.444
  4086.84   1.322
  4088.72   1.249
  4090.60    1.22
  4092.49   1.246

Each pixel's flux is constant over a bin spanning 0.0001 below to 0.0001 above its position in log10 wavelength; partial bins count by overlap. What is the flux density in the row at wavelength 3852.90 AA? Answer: 1.079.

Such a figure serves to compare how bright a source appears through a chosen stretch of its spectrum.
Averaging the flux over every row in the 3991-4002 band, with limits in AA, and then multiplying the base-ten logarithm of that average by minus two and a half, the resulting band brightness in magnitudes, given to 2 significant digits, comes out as -0.28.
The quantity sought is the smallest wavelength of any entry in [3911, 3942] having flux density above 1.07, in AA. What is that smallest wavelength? 3911.90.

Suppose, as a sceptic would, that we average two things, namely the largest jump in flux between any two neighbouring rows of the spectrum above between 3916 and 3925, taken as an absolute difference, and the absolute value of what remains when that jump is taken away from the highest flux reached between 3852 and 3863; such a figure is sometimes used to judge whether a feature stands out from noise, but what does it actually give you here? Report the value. 0.65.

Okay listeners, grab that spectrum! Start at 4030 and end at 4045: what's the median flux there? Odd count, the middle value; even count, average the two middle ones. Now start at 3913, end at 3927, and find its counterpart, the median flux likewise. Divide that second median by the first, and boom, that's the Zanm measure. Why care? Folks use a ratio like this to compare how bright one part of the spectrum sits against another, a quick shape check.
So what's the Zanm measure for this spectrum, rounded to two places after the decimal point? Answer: 0.88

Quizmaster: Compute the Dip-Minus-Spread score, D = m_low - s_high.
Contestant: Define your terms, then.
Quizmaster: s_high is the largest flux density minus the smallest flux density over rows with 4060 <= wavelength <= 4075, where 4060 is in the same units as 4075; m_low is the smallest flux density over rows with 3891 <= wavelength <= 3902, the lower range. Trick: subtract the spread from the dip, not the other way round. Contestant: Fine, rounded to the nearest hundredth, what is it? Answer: 0.56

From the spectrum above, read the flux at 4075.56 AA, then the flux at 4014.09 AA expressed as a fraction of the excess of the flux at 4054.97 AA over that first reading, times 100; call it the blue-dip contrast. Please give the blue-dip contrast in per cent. 2198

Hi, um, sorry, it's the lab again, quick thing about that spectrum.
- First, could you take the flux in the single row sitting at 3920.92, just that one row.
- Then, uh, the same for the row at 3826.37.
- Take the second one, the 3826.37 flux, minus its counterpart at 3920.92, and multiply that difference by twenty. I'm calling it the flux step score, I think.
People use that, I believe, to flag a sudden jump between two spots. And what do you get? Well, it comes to -10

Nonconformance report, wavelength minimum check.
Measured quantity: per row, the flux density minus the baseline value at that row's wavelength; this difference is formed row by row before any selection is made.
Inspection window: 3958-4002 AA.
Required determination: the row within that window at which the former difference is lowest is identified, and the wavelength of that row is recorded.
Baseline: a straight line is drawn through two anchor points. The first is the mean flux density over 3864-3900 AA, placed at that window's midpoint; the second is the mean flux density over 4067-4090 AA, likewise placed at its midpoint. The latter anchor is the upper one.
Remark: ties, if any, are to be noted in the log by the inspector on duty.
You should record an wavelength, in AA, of 3964.49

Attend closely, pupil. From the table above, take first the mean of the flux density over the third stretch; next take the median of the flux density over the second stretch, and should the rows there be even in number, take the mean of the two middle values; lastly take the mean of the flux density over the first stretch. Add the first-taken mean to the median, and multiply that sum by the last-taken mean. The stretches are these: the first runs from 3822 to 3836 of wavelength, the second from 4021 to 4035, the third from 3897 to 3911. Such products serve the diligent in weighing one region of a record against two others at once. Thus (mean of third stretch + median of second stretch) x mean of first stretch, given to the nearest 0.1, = 1.8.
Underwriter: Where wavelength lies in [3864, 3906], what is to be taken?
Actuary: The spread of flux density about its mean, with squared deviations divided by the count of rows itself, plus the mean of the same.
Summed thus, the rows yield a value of 1.16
